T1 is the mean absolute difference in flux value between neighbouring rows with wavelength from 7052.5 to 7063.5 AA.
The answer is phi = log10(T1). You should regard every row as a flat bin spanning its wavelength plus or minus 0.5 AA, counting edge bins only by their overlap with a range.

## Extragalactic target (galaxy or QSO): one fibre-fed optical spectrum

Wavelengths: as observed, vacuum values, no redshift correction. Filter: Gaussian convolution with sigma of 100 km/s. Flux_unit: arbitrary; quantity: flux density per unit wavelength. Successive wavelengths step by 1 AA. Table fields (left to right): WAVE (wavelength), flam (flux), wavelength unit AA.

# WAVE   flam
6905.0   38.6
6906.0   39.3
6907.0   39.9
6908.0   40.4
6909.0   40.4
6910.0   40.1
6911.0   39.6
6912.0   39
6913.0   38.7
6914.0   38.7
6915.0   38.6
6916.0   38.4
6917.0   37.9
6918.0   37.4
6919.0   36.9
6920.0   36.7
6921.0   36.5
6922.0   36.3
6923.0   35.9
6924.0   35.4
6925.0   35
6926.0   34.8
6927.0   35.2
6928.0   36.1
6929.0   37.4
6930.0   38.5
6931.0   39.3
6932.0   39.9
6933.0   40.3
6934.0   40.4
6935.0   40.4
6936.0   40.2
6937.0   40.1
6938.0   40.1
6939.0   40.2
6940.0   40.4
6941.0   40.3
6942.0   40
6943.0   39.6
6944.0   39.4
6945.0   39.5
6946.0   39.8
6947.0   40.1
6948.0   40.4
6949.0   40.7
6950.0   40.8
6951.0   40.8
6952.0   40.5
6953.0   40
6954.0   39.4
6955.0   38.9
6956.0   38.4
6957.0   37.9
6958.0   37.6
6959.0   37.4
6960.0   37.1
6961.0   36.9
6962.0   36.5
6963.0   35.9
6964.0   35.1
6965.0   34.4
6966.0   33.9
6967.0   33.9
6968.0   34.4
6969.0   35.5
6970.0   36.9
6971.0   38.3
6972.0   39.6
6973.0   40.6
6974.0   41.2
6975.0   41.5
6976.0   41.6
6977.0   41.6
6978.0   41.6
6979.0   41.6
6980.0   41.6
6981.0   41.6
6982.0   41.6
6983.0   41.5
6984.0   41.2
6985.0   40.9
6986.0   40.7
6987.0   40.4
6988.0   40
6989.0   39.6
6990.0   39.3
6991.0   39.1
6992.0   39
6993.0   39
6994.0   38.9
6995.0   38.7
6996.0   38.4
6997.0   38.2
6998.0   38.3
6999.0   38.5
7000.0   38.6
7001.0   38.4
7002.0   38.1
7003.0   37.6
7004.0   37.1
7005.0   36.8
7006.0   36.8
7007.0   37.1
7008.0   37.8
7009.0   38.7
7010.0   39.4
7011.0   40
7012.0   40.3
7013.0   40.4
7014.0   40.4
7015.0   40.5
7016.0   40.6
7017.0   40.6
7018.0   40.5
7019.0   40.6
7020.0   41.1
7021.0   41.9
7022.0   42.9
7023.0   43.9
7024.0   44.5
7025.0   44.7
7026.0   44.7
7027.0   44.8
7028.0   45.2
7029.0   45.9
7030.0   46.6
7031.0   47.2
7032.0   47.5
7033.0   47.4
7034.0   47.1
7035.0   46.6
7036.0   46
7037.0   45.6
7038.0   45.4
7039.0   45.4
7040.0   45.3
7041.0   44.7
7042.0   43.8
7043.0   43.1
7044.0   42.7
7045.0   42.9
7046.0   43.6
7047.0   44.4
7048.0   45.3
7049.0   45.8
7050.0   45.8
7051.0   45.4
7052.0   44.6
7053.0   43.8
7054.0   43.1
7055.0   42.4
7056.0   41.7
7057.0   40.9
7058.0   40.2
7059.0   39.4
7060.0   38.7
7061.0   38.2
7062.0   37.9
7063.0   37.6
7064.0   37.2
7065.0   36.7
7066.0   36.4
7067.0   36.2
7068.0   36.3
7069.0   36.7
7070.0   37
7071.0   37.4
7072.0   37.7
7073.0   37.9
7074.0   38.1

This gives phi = -0.21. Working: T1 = 0.62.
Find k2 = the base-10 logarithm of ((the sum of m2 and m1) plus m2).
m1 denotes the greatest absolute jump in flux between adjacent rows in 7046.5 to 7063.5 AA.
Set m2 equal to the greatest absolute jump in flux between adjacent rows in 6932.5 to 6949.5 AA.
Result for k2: 0.23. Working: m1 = 0.9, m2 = 0.40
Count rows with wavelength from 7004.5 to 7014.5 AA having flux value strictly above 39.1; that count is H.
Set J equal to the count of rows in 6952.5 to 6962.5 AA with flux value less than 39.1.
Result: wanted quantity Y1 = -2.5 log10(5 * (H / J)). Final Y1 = -1.2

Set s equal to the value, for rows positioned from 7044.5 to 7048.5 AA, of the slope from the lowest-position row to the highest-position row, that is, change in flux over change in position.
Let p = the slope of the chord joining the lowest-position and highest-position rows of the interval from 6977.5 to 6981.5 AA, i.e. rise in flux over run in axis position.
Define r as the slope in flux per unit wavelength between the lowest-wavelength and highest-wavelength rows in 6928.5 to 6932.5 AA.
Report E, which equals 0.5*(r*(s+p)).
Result 0.33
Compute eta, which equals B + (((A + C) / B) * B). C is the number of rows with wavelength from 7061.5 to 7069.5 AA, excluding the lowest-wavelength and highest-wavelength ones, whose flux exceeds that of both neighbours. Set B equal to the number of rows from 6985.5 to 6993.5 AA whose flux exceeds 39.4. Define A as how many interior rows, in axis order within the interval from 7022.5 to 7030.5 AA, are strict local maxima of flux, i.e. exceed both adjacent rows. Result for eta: 4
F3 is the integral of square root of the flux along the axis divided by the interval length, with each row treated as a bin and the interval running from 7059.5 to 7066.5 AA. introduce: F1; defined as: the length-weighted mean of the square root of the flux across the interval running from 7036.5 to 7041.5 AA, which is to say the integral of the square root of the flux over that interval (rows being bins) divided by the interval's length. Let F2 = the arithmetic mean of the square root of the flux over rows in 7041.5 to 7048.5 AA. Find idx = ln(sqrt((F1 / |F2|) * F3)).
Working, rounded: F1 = 6.73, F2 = 6.61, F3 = 6.13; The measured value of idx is 0.915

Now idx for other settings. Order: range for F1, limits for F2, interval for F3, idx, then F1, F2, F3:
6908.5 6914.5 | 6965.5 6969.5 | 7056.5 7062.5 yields 0.951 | 6.28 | 5.87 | 6.26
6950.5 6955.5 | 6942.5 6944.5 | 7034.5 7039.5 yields 0.959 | 6.32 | 6.28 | 6.77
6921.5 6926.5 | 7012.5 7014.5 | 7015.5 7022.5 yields 0.897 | 5.96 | 6.36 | 6.42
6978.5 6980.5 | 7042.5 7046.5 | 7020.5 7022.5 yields 0.928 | 6.45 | 6.56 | 6.51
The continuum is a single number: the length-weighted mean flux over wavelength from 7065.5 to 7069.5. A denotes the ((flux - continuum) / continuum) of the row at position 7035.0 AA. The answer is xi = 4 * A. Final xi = 1.1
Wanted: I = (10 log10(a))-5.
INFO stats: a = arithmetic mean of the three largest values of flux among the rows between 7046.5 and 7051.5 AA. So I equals 11.6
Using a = 45.7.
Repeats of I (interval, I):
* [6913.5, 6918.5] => 10.9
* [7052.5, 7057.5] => 11.3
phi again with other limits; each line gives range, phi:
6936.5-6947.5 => -0.70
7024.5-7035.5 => -0.43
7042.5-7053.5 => -0.26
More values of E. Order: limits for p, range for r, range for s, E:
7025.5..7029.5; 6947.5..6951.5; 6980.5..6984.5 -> 0.02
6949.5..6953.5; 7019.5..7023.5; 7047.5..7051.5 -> -0.11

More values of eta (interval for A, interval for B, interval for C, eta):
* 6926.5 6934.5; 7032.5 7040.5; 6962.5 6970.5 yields 8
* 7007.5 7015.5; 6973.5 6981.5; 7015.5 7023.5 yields 8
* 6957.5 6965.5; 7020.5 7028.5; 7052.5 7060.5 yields 8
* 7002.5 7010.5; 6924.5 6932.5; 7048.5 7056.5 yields 1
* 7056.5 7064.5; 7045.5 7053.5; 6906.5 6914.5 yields 8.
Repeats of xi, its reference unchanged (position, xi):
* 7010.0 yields 0.3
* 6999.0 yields 0.2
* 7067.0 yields 0.0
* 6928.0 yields 0.0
